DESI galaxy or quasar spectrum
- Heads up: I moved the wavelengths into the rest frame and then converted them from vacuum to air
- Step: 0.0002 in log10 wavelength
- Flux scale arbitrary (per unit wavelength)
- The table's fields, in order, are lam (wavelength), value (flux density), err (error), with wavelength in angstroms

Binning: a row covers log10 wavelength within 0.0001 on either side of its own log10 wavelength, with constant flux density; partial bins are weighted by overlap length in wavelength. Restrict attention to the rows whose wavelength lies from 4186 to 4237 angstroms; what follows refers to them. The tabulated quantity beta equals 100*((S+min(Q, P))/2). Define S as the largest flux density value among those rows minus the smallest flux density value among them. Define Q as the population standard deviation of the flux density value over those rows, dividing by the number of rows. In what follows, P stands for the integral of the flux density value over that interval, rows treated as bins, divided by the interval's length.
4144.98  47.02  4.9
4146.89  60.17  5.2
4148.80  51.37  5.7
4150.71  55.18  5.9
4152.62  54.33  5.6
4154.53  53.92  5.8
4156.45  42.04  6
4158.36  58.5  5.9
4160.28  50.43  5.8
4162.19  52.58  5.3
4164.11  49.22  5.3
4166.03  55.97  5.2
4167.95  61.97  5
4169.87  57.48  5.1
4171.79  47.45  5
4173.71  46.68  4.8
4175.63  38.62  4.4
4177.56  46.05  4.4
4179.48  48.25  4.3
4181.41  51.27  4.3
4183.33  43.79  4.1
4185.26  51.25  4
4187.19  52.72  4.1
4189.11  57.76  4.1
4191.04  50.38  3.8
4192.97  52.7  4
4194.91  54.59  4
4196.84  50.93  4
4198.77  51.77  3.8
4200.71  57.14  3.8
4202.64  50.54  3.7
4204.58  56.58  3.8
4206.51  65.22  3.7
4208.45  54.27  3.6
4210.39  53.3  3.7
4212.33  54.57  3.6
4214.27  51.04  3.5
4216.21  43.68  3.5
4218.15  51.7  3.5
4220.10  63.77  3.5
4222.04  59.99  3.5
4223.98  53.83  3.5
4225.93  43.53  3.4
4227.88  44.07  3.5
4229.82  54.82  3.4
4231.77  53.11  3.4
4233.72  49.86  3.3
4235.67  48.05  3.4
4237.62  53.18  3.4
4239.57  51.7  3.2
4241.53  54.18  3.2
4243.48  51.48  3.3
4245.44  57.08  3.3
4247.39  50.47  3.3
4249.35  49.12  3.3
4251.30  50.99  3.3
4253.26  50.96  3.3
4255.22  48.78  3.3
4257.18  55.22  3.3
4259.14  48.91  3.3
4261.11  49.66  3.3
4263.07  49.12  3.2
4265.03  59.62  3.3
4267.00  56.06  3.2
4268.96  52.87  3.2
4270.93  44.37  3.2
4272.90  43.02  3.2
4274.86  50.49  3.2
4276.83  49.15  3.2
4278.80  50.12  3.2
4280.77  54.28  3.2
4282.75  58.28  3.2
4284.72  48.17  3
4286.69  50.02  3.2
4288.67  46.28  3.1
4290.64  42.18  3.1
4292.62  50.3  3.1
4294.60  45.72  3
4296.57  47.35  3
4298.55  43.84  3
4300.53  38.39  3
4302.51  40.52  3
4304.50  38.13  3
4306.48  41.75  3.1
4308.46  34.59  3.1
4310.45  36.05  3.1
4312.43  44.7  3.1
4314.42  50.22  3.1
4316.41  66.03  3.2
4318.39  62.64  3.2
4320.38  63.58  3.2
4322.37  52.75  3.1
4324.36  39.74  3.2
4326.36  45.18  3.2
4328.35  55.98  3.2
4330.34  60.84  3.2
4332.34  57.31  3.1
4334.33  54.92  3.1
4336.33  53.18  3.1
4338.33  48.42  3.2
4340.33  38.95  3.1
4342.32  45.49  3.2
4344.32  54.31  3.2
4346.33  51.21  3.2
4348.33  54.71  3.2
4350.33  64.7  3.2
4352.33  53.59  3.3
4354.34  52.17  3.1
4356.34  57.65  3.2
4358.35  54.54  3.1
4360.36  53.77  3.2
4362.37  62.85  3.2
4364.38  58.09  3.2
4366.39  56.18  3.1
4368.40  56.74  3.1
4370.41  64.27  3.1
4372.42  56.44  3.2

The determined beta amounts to 1343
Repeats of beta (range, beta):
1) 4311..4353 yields 1732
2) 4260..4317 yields 1924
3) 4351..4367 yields 694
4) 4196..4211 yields 959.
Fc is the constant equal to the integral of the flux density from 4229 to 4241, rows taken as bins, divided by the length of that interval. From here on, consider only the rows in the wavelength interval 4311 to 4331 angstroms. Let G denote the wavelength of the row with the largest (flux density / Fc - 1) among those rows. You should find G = 4316.41 angstroms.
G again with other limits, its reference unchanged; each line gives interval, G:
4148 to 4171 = 4167.95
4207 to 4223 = 4220.10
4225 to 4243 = 4229.82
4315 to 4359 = 4316.41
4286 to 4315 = 4292.62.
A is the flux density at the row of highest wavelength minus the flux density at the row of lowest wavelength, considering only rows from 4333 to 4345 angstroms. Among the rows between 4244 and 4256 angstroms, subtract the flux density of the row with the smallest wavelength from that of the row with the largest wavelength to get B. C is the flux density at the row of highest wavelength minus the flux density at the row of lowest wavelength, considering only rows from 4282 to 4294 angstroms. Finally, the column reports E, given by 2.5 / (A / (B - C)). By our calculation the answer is 1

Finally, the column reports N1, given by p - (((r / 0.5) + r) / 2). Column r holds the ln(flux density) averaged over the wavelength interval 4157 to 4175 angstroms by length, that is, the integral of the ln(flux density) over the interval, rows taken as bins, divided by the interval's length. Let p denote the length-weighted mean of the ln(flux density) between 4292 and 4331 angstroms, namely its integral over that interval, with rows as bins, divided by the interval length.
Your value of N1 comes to -2.10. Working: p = 3.85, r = 3.96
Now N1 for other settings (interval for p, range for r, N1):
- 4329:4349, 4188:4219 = -2.02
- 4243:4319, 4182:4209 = -2.09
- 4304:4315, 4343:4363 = -2.32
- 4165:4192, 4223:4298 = -1.96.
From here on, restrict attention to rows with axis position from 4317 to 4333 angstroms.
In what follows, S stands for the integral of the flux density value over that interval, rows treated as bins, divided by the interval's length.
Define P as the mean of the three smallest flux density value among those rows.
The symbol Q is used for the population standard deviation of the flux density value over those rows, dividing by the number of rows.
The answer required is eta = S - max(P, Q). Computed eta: 9.1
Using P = 45.9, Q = 8.0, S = 55.0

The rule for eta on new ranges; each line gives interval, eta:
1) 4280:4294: 4.2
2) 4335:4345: 3.8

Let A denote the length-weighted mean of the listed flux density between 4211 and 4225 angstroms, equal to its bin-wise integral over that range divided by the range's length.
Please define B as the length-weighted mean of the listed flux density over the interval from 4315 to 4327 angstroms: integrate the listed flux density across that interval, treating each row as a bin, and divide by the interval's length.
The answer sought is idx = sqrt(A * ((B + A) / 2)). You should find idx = 54.3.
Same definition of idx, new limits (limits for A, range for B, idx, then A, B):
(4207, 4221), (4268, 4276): 52.0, 53.5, 47.7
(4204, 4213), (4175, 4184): 54.1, 56.9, 45.9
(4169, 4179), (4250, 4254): 48.1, 47.2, 50.9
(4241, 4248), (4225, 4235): 52.3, 53.4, 49.1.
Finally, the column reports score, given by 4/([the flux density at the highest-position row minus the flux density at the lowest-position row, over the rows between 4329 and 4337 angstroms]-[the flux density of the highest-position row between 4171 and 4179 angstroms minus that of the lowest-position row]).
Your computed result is -0.6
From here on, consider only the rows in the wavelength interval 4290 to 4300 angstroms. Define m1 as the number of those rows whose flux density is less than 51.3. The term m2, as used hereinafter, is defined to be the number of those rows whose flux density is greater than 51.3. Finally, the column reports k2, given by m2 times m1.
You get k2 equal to 0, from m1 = 5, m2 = 0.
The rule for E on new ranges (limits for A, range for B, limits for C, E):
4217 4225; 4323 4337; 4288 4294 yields 11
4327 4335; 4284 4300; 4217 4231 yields 18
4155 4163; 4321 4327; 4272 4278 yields -3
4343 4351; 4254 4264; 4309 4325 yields -1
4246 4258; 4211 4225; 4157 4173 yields 5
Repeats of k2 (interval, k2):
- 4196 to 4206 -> 6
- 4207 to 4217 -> 6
